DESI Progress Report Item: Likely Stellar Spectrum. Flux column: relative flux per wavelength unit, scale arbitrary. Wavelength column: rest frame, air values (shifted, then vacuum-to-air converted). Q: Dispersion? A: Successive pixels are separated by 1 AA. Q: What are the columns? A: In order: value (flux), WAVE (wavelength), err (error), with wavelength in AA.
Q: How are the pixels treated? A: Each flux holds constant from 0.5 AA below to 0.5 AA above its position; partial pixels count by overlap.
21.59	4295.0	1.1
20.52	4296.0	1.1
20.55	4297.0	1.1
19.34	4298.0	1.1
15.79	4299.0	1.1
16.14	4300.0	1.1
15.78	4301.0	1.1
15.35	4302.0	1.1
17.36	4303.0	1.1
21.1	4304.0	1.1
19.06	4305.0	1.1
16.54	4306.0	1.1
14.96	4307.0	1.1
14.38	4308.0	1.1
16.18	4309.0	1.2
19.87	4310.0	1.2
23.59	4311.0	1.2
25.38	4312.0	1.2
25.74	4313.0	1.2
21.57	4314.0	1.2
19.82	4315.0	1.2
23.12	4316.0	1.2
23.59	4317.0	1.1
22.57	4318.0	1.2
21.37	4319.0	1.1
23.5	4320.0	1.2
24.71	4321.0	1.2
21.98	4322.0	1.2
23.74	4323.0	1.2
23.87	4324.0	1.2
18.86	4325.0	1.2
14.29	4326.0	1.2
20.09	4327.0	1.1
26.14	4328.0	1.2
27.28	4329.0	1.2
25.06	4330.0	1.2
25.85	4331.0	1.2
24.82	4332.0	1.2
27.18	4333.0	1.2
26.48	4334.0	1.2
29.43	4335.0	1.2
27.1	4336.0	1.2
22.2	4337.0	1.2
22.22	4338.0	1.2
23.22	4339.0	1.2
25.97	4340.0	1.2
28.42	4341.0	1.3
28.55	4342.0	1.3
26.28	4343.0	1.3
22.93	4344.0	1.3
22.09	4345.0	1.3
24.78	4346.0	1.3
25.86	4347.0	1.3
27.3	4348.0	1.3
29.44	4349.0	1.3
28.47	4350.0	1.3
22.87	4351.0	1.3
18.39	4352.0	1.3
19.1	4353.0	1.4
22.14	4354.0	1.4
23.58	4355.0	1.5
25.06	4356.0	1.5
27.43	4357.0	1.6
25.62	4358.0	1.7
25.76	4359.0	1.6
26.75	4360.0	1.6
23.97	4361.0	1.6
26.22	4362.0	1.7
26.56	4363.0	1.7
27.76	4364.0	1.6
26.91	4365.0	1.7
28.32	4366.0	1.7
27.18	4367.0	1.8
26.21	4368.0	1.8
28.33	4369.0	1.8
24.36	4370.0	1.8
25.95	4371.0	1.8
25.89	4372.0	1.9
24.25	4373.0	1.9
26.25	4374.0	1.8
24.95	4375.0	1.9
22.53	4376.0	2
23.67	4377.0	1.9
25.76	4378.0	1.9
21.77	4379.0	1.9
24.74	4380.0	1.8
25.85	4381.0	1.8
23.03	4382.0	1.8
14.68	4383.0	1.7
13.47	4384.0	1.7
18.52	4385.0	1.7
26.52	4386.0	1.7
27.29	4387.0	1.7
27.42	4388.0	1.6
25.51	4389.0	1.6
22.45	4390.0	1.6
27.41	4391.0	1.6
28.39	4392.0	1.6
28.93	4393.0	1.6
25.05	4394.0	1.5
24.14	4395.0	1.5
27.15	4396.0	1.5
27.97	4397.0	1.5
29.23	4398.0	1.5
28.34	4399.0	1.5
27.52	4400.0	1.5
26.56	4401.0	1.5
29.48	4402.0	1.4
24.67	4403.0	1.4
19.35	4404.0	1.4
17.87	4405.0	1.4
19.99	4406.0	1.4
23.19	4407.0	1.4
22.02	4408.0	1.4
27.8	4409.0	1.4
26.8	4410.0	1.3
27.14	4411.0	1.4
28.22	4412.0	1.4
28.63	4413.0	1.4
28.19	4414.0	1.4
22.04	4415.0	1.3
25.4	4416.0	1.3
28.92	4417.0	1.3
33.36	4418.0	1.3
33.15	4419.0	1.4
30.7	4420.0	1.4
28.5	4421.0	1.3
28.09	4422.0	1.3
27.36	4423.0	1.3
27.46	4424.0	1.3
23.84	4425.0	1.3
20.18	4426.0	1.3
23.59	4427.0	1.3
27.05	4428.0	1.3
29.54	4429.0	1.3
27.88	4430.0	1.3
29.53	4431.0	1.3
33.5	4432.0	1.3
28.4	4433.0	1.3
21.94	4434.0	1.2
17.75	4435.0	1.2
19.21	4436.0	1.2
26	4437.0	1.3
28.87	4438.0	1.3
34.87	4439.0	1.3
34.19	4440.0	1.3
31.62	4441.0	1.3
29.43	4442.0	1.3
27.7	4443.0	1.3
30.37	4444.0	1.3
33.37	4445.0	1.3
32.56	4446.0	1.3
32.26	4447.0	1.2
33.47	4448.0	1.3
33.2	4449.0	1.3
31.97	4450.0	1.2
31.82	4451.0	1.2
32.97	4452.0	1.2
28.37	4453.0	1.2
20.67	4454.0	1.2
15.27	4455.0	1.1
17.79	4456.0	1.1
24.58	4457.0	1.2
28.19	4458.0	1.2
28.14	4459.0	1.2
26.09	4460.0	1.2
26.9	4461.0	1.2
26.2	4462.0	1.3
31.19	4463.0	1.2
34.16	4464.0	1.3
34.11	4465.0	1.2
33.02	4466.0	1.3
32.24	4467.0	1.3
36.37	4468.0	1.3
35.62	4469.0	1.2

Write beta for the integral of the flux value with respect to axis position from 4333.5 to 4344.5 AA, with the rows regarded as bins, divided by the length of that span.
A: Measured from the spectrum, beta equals 26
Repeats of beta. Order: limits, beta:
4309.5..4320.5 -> 23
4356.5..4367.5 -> 27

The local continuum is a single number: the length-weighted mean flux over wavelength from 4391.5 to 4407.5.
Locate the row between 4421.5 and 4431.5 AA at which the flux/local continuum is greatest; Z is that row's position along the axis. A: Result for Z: 4429.0 AA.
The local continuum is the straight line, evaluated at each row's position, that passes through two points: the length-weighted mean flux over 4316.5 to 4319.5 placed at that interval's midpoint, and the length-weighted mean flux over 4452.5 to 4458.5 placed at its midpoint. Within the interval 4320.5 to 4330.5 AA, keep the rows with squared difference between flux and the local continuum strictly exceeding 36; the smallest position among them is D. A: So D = 4326.0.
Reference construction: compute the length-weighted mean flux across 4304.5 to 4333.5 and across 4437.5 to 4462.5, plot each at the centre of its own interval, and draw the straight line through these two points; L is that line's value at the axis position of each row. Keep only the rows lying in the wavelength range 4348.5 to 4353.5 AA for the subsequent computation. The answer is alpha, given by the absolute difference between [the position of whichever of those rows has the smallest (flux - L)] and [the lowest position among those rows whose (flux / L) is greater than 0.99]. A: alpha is 3 AA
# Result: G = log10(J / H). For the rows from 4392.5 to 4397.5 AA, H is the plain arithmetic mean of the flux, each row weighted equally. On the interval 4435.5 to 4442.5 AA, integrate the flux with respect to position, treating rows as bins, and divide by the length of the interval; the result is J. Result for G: 0.04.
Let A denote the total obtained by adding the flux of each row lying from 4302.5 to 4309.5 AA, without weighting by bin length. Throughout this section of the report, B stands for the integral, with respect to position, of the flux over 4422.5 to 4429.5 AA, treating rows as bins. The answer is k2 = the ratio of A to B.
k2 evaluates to 0.7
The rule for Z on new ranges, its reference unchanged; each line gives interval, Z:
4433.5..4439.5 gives 4439.0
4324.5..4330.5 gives 4329.0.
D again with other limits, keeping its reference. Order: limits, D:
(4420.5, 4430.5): 4421.0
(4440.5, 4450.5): 4441.0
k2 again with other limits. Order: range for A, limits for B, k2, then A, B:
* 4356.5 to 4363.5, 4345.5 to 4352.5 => 1.0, 182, 177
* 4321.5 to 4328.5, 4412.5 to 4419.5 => 0.7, 149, 200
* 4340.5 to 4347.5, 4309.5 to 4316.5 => 1.1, 179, 159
